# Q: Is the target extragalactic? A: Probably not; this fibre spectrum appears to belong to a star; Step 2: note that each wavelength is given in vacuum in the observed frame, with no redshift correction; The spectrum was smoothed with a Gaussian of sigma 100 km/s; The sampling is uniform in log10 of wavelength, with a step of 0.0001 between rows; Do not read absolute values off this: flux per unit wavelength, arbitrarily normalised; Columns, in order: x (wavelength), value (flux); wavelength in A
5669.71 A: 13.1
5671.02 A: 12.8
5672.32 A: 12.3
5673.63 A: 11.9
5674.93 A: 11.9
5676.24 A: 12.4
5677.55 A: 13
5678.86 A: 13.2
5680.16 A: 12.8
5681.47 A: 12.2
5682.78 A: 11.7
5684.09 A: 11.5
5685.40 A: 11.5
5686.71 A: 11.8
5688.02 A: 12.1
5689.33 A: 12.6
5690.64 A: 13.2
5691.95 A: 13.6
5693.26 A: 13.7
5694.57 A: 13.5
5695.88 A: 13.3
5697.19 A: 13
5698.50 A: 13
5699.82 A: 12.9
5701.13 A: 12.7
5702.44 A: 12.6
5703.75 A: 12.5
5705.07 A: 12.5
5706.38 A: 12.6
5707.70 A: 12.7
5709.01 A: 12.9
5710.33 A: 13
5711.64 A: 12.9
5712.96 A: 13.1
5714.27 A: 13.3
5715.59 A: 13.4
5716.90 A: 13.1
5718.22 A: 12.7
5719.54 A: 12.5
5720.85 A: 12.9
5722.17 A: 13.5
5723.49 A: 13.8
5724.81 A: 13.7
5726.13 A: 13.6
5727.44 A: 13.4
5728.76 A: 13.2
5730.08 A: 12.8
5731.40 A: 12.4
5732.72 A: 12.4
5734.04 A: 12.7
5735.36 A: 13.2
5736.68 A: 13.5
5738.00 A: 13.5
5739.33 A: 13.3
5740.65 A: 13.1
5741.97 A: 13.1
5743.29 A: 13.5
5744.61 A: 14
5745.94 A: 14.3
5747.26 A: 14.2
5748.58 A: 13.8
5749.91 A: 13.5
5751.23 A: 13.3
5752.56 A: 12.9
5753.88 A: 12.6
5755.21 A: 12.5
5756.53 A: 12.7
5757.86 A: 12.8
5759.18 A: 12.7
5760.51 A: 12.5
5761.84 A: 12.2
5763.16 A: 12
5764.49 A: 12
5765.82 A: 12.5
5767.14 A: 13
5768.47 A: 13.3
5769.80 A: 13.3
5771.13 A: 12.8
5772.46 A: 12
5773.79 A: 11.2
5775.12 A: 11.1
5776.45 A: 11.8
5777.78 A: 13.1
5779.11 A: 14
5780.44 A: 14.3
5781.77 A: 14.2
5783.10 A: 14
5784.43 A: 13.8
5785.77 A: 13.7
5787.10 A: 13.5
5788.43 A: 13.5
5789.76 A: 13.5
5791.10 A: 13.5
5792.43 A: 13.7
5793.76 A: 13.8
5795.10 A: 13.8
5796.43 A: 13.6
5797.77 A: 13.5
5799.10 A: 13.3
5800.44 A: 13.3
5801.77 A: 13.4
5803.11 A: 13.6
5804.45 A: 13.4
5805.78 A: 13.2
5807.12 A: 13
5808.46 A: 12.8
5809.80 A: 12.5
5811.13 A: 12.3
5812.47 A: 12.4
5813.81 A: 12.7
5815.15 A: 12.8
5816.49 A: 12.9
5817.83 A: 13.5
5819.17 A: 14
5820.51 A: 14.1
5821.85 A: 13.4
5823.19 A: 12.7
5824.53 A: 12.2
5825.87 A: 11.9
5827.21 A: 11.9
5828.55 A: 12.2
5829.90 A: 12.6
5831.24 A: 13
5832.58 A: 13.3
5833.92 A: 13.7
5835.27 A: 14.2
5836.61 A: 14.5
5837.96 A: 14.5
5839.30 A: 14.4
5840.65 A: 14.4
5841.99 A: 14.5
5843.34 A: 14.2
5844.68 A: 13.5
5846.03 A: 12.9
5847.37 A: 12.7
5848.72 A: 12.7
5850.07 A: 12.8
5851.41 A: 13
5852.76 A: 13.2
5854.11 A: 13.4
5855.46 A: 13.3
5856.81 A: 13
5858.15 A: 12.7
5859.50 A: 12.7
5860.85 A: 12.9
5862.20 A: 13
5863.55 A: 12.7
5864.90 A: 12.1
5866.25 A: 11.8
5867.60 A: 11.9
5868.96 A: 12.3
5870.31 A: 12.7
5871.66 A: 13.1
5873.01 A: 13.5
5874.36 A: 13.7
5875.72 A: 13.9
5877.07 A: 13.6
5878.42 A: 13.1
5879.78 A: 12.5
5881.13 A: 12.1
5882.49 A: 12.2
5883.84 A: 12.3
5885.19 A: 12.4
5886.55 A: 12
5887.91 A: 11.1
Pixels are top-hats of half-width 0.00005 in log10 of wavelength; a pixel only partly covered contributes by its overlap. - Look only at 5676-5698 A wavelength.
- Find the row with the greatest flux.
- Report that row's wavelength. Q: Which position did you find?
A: 5693.26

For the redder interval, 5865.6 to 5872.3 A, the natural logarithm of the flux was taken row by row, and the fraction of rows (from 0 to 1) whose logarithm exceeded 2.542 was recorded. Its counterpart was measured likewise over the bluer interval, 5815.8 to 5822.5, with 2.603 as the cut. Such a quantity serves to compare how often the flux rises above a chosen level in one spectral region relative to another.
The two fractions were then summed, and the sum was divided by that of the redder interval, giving 3.00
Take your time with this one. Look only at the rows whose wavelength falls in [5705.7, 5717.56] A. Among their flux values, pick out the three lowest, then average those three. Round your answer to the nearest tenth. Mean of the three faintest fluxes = 12.7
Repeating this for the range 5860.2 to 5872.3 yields 11.9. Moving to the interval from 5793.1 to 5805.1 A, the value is 13.3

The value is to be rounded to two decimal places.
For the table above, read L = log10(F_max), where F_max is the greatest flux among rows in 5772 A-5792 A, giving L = 1.16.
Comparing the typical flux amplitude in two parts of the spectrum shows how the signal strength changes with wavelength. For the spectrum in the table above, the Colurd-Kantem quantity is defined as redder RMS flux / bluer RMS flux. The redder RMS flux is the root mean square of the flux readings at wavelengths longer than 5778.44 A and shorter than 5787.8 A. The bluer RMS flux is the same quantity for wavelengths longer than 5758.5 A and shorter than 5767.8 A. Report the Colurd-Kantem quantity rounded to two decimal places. 1.12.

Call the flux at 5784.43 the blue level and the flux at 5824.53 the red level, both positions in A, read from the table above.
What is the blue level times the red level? 168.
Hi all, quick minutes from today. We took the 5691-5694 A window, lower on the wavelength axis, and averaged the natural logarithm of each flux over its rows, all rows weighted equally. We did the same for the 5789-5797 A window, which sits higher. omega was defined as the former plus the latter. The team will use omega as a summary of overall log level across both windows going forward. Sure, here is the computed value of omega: 5.23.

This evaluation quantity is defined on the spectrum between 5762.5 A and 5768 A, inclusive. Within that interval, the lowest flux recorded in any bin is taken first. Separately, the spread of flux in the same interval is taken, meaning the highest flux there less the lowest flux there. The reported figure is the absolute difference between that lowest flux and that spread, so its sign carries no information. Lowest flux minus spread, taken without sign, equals 11.0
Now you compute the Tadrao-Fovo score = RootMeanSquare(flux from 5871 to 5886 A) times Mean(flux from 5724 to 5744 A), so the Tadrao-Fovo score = 171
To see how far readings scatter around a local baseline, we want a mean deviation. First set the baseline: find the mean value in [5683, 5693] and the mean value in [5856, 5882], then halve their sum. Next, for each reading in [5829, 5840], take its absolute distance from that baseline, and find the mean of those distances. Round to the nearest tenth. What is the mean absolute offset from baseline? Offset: 1.2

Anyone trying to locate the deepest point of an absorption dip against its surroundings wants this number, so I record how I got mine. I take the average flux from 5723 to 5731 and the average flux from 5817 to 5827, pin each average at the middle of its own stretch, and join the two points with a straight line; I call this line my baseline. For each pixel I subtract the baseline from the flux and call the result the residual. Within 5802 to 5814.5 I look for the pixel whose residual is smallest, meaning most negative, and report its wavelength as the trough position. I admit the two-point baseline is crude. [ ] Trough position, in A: 5811.13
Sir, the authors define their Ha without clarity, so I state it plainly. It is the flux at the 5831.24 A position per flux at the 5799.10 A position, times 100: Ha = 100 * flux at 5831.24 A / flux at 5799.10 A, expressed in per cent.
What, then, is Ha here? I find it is 98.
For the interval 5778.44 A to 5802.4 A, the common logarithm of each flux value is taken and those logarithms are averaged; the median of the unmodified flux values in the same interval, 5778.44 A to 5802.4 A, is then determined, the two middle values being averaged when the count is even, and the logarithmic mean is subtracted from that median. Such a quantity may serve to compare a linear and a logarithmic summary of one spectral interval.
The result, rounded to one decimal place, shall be 12.5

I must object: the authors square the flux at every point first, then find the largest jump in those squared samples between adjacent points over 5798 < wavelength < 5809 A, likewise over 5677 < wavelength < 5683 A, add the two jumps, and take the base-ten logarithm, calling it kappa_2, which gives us 1.31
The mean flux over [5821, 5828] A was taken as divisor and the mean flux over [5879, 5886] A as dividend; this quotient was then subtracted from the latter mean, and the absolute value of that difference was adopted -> 11.3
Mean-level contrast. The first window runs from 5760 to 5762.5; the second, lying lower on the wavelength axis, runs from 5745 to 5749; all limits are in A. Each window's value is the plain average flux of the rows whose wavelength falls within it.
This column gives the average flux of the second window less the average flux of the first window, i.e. 1.8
